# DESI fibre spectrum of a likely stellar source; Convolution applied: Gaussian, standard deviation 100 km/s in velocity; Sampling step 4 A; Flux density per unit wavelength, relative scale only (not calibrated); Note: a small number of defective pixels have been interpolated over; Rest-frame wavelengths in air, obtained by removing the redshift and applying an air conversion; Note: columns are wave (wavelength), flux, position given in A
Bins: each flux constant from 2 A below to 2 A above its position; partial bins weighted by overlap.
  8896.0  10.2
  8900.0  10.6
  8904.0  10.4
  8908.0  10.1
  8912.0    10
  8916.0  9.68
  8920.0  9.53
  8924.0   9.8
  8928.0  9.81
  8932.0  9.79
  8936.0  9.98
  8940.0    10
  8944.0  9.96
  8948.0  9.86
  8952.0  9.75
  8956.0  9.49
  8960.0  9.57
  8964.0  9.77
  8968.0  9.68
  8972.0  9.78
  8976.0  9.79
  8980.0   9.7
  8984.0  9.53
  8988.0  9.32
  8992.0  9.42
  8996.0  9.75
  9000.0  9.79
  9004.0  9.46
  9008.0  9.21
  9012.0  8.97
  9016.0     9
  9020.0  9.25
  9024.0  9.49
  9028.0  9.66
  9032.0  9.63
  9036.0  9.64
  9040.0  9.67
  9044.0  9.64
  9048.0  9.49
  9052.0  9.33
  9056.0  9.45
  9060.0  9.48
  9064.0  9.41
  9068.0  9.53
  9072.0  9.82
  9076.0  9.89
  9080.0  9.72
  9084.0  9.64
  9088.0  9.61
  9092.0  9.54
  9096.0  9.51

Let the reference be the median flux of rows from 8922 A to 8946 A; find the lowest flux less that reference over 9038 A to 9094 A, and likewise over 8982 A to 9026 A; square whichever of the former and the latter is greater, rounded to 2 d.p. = 0.31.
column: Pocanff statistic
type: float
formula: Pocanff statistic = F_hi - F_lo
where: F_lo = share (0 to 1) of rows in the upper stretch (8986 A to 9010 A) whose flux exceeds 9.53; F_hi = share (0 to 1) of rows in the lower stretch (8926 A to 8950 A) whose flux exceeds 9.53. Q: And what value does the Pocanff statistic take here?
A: 0.67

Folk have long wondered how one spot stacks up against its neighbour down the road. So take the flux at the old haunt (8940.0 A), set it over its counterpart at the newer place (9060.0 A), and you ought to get 1.05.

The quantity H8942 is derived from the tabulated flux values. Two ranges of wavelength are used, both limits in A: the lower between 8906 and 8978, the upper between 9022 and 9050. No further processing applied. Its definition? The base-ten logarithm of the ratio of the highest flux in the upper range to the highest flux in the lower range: -0.019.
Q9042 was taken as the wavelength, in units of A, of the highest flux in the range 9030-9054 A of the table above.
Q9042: 9040.0 A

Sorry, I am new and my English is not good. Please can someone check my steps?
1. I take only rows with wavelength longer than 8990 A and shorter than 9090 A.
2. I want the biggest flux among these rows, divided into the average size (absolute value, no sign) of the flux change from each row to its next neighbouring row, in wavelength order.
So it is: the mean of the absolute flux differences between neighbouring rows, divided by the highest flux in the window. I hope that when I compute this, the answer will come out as 0.0138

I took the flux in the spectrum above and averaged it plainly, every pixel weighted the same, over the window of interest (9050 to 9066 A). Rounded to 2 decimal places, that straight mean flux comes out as 9.42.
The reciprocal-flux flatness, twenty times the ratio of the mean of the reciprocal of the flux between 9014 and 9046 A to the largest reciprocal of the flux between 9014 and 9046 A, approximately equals 19.0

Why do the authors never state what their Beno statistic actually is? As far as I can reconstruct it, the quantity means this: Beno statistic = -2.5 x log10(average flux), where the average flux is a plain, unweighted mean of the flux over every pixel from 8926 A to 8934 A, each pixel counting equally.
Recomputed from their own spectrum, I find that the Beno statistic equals -2.48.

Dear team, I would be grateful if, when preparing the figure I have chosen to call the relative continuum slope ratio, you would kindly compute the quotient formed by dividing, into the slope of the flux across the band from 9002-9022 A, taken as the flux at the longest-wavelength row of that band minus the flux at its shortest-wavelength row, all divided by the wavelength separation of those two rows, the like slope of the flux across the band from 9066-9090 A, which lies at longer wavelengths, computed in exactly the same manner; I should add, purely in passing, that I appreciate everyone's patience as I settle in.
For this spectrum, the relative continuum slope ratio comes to -3.28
